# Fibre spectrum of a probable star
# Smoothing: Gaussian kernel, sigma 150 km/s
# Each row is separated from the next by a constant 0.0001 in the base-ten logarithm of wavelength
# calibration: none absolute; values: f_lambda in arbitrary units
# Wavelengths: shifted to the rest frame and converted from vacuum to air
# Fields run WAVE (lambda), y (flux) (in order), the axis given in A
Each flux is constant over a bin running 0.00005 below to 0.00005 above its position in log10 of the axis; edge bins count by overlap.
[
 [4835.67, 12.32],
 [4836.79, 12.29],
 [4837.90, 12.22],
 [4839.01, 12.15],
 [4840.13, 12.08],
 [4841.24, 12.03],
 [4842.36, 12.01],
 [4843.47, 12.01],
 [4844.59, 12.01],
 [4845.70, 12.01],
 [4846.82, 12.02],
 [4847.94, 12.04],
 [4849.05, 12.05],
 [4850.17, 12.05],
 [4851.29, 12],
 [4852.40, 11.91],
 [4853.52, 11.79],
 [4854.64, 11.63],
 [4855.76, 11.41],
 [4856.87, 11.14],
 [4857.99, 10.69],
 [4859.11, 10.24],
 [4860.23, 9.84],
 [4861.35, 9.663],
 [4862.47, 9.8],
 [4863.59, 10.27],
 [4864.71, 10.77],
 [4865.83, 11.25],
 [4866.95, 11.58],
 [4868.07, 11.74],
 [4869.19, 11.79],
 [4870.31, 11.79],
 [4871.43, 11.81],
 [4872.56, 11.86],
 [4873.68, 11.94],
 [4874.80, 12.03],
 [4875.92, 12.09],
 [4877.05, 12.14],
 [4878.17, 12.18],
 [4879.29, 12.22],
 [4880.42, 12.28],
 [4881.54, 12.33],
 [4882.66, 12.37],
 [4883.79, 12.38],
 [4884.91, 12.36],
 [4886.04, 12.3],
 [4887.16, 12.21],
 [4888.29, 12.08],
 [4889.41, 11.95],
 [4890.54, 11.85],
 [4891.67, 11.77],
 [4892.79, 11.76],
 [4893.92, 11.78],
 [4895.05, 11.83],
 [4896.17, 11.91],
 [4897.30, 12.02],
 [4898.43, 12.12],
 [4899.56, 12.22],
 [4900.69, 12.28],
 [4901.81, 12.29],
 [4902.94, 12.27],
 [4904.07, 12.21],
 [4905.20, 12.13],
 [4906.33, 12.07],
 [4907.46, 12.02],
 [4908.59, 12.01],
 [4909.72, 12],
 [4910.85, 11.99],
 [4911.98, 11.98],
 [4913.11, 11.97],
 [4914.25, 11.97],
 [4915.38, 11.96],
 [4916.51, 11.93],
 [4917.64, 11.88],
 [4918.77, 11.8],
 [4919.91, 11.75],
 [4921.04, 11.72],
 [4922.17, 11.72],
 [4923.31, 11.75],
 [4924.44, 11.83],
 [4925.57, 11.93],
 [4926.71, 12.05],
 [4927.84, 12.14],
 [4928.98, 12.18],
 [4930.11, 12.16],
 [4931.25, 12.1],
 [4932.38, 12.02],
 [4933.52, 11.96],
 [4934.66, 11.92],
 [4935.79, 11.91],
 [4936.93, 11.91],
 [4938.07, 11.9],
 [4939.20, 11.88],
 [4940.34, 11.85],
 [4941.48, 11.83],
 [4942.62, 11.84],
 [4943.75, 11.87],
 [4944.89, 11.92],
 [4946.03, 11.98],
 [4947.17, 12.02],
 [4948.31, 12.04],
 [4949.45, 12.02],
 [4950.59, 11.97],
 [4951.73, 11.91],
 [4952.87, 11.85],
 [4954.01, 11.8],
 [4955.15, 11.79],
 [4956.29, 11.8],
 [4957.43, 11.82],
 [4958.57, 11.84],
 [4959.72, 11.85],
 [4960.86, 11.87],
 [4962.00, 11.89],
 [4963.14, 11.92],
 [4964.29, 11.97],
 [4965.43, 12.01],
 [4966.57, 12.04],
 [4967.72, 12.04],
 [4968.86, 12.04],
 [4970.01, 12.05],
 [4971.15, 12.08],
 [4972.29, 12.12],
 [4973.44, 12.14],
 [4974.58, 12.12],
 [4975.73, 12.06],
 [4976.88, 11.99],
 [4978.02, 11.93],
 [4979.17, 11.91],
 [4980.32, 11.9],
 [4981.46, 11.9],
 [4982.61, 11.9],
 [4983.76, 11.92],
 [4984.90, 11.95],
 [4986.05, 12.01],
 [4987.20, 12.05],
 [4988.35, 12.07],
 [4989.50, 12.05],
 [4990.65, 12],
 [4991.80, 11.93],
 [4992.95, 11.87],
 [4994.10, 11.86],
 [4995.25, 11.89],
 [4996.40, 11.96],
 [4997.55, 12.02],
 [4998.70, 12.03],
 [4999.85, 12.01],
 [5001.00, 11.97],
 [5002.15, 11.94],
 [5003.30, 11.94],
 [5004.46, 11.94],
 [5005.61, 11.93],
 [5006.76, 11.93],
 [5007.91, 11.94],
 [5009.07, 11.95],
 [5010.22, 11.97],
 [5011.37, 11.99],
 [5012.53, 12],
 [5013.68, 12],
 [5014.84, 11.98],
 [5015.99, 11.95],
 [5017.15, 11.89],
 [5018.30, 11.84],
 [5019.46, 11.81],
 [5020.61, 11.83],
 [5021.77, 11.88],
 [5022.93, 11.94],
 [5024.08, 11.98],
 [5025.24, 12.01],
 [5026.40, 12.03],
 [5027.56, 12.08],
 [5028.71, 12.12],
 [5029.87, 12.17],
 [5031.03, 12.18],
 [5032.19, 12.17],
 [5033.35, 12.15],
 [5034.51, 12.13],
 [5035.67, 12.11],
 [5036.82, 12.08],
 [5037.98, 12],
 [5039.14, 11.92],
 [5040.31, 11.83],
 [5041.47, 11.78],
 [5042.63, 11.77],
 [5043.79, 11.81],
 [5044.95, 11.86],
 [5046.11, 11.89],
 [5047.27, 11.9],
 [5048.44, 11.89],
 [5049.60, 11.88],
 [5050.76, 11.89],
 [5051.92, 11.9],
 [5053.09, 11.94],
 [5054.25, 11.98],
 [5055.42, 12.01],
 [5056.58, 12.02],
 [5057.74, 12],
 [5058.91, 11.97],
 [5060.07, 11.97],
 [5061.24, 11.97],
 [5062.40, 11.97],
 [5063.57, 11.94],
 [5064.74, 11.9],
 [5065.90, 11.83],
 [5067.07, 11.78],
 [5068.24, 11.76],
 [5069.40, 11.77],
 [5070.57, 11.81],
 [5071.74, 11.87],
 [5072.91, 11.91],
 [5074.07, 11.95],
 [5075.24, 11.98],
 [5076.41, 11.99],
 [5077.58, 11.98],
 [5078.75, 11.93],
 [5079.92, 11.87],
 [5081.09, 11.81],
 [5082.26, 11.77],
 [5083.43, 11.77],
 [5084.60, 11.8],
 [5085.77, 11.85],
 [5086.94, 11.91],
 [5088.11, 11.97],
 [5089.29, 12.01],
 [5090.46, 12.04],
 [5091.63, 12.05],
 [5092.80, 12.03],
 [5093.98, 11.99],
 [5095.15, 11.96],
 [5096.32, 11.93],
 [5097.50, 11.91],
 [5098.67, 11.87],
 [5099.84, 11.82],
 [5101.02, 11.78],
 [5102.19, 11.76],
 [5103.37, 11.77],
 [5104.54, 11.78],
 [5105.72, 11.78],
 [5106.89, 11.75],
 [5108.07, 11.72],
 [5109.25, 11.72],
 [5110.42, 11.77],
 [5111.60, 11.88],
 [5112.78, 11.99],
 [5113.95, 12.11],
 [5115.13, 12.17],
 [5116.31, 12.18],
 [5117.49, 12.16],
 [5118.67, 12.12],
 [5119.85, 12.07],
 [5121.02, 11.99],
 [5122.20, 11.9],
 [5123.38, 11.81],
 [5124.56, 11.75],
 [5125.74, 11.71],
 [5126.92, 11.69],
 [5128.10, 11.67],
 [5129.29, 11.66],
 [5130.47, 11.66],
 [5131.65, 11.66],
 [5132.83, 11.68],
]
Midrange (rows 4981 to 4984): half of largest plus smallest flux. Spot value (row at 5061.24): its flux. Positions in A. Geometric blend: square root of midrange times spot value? 11.9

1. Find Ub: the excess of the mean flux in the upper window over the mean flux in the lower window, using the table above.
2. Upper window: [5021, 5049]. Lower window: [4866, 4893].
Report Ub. -0.05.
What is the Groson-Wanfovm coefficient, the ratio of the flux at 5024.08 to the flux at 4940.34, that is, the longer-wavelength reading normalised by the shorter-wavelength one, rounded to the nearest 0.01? 1.01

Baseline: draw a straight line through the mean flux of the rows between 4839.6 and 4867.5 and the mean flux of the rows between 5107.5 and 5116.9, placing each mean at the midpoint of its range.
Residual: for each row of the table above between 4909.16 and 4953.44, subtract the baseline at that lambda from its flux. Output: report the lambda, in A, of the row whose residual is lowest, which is 4922.17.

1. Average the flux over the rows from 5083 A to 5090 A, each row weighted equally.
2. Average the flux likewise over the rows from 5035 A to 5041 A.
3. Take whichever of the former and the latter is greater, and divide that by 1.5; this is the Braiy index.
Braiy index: 7.99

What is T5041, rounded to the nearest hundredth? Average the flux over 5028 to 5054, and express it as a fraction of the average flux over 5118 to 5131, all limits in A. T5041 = 1.01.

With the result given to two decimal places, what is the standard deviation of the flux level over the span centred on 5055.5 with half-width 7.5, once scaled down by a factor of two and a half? 0.02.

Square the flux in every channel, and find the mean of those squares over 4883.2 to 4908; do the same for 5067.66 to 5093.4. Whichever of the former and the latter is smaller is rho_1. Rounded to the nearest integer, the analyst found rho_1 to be 142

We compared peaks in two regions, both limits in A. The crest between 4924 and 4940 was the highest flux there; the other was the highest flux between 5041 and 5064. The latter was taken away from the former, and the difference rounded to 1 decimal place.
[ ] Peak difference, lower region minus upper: 0.2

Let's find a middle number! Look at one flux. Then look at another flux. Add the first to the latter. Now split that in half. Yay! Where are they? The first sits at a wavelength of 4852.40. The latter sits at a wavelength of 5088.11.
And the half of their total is 11.94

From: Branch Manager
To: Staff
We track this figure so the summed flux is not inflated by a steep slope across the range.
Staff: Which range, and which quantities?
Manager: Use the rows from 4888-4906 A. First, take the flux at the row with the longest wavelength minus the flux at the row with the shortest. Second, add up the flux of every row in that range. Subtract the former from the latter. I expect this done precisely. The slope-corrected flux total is 192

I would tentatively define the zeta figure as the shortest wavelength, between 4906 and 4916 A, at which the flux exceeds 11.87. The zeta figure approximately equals 4906.33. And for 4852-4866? 4852.40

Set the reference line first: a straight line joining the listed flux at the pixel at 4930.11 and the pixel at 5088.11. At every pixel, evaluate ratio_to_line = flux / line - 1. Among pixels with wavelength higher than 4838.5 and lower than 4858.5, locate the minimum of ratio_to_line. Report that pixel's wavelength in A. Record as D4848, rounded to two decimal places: 4857.99 A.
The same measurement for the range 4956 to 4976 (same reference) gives 4956.29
